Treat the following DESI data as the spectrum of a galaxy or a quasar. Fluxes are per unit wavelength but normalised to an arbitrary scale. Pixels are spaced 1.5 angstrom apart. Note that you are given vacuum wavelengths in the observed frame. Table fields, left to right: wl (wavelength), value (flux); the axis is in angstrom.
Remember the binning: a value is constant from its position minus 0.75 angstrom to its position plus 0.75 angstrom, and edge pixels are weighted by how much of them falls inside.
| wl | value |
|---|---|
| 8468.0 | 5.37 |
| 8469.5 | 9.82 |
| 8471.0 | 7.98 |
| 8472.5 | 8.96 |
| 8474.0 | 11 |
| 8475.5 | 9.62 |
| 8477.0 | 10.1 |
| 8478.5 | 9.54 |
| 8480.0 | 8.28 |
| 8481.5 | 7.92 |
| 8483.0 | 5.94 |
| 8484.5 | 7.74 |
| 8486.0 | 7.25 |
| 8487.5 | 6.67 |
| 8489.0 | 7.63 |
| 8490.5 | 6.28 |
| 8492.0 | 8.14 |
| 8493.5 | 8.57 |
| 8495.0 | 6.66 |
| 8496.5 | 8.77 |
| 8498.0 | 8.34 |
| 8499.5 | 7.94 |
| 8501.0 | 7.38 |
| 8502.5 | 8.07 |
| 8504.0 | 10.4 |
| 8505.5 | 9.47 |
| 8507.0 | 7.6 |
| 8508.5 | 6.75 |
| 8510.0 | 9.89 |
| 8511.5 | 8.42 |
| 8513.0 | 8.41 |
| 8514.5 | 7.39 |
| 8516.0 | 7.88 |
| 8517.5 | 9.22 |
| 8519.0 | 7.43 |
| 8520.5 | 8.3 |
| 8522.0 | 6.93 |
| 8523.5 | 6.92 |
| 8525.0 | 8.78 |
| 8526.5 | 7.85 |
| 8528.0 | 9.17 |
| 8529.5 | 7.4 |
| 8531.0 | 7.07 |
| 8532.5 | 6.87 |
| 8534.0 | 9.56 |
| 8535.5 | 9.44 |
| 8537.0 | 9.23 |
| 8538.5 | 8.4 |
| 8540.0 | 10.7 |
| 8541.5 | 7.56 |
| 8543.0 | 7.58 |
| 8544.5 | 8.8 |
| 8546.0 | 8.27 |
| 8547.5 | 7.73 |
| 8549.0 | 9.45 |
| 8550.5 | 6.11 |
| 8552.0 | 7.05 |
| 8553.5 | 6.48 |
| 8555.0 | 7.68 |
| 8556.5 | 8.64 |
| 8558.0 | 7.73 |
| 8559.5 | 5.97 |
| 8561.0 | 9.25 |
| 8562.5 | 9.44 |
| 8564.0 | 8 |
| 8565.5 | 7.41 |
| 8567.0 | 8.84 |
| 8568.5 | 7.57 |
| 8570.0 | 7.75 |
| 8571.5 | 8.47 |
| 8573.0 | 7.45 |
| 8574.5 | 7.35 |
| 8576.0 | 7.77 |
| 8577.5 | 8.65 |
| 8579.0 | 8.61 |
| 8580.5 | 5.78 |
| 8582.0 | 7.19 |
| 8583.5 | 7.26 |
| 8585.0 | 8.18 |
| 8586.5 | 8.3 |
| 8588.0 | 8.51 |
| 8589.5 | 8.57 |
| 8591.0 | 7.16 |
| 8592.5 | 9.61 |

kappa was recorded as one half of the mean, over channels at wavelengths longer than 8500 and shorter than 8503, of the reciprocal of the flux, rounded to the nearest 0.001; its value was 0.065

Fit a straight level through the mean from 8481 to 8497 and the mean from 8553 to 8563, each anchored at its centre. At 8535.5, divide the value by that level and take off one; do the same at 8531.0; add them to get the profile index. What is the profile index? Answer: 0.14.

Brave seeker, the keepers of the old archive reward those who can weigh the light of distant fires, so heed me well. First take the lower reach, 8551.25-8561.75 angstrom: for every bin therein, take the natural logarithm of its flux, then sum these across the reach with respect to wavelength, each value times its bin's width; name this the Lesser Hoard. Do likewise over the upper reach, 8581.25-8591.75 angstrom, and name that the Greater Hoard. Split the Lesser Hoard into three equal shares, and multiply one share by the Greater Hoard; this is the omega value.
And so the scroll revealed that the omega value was 152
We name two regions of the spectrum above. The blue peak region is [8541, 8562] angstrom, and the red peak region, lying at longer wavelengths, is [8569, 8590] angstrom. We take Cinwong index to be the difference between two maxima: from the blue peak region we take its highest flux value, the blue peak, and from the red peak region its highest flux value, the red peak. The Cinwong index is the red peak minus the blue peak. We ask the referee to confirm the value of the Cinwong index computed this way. -0.8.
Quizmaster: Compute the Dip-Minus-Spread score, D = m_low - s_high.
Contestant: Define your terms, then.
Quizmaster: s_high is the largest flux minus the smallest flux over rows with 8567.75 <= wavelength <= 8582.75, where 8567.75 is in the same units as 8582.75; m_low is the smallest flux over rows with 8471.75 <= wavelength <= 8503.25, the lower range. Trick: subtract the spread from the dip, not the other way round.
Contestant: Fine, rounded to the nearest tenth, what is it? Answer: 3.1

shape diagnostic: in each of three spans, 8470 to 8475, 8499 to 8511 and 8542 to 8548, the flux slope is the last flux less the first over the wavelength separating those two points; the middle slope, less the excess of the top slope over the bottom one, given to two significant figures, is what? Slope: 1.2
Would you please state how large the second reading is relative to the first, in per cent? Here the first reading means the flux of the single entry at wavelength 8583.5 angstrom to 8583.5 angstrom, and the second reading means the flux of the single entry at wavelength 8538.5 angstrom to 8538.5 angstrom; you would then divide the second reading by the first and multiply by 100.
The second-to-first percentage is 116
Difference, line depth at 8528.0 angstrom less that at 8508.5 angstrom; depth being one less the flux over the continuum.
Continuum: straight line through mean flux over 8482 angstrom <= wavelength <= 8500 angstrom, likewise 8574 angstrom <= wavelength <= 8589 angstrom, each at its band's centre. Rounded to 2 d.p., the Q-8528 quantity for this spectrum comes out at -0.31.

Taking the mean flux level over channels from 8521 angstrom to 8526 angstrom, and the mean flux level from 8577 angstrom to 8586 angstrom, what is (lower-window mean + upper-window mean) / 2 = 7.6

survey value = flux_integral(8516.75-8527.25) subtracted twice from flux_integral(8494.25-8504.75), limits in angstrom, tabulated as -80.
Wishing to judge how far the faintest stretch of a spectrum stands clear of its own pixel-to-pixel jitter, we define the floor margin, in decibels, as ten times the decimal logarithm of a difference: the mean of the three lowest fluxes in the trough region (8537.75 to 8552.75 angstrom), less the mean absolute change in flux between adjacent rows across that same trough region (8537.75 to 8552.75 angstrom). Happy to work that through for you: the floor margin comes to 7.3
